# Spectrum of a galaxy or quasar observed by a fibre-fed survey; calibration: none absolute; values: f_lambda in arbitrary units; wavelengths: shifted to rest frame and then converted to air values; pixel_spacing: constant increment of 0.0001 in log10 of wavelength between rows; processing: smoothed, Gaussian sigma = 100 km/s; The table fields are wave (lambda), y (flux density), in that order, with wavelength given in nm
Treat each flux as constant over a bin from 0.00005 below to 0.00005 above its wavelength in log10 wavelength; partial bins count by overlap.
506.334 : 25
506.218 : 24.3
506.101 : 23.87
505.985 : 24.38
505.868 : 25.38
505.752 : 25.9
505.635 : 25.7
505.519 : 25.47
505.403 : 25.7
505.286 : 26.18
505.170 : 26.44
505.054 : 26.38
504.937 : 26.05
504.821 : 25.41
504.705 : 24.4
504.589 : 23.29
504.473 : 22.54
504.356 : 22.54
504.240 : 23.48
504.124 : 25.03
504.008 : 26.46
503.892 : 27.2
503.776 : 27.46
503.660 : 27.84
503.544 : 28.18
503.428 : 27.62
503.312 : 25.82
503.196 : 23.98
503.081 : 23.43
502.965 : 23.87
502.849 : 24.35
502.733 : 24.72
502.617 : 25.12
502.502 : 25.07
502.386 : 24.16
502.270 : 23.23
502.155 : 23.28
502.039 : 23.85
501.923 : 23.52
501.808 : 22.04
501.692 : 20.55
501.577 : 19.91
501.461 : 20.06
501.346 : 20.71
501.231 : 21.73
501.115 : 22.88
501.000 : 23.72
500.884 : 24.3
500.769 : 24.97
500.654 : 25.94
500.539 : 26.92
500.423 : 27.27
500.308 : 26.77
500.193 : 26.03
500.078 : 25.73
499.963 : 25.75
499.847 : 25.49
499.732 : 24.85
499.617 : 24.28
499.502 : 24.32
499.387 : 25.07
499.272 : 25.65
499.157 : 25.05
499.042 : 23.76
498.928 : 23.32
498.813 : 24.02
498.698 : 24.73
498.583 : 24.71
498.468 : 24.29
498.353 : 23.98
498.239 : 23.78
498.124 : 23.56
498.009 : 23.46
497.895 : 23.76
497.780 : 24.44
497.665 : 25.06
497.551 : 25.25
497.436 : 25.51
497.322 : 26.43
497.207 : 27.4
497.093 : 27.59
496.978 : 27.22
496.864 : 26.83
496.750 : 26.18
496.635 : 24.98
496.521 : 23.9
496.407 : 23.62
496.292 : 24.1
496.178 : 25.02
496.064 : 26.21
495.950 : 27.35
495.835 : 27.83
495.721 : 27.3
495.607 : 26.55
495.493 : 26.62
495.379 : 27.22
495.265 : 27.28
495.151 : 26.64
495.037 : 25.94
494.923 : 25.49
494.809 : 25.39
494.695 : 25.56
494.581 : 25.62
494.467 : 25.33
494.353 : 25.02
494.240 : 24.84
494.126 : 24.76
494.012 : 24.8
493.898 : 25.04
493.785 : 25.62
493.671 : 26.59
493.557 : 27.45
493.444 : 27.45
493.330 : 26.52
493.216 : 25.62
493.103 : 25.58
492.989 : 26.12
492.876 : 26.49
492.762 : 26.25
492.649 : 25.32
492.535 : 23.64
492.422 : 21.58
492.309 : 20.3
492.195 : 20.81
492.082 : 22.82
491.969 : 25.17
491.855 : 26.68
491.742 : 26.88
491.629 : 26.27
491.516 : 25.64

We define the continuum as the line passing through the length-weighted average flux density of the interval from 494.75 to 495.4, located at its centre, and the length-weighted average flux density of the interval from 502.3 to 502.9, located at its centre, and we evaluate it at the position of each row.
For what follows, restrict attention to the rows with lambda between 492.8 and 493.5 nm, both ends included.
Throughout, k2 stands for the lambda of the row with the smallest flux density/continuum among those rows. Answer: 493.103 nm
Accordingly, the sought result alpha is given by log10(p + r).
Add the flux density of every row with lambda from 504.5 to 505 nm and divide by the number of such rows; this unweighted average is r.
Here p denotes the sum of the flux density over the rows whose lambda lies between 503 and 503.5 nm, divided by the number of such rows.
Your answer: 1.70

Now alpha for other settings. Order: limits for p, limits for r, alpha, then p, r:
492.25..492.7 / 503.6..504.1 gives 1.70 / 22.7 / 27.2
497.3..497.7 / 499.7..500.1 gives 1.71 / 25.6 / 25.5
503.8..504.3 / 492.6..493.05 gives 1.71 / 25.5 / 26.0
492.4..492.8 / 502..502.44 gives 1.68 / 24.2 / 23.6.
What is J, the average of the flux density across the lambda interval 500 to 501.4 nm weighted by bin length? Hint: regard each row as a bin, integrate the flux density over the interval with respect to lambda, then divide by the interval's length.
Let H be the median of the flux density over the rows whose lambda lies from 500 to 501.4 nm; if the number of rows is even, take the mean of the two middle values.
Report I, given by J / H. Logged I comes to 0.98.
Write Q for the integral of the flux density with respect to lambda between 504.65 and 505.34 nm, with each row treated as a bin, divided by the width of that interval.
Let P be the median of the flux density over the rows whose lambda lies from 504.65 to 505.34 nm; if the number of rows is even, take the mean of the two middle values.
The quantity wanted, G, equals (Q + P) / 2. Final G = 26.0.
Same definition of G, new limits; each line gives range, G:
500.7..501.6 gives 22.4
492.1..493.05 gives 24.1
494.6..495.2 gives 25.7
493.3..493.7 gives 27.0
